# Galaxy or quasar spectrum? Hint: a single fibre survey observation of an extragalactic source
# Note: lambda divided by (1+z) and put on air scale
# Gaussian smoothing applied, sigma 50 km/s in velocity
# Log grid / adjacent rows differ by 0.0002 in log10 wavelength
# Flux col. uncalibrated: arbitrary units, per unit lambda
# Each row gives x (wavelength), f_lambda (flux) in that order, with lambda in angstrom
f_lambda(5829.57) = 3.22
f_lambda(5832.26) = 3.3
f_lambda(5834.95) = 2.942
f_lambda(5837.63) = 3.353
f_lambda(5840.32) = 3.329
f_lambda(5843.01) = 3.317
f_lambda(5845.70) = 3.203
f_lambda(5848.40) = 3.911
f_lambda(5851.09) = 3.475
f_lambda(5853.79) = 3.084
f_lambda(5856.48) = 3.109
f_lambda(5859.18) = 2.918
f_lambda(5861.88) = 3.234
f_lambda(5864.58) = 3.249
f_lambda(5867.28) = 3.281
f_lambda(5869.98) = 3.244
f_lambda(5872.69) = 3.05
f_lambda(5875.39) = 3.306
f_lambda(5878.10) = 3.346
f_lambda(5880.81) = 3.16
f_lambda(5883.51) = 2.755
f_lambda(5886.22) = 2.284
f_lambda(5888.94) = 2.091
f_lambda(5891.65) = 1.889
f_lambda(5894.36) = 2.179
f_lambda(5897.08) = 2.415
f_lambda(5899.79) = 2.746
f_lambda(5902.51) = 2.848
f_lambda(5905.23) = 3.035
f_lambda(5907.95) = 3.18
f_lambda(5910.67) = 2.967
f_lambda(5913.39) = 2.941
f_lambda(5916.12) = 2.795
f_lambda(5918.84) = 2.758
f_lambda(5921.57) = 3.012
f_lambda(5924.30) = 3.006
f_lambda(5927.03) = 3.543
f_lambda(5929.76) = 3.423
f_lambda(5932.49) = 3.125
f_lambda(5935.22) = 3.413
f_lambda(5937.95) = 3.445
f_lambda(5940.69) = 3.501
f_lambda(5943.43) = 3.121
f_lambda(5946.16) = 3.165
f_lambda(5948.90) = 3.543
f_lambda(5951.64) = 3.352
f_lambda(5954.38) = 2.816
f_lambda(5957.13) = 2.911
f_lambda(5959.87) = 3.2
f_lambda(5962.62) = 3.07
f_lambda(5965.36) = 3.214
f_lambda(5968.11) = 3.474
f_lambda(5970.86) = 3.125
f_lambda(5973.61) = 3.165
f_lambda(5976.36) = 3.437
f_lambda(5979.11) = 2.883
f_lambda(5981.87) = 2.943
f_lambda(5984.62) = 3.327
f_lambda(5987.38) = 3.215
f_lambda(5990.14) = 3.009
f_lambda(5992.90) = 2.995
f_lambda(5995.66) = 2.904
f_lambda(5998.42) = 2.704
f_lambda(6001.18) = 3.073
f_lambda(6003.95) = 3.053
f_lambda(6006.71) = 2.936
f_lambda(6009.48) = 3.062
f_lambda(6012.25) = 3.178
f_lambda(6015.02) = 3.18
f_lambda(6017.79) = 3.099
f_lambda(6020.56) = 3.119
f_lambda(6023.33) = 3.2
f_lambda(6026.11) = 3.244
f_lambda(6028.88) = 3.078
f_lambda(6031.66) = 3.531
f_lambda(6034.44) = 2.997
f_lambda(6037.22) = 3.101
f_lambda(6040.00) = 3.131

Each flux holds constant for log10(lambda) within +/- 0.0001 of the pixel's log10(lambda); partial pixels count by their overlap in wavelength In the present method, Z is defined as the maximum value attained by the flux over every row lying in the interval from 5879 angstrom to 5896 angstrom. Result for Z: 3.16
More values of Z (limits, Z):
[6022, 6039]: 3.531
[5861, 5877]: 3.306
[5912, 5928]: 3.543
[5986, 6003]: 3.215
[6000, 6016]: 3.18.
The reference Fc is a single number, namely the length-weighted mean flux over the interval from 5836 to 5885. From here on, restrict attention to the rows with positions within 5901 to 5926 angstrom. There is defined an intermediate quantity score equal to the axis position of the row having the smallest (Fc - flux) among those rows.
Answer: 5907.95 angstrom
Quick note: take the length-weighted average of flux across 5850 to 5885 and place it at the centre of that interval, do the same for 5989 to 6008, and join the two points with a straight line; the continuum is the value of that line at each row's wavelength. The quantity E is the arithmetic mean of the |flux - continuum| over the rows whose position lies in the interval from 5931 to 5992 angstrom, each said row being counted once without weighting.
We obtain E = 0.23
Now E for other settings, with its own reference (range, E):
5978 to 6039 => 0.19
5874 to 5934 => 0.37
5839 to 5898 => 0.35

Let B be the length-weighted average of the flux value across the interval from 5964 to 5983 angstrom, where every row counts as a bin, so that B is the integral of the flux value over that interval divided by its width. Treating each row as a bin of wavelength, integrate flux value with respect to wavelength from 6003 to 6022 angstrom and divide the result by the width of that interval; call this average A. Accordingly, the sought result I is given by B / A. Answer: 1.03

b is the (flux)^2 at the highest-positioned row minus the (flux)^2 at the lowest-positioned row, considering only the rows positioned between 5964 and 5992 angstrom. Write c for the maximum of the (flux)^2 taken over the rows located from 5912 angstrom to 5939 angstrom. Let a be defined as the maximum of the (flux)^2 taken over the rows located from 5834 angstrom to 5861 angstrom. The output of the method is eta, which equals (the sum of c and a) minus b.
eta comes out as 29.1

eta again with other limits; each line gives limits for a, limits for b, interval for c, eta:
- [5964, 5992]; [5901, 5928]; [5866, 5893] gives 18.8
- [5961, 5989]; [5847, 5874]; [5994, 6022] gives 28.2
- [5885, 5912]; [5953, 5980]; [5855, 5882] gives 20.9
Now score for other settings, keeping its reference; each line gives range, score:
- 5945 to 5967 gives 5948.90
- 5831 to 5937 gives 5848.40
